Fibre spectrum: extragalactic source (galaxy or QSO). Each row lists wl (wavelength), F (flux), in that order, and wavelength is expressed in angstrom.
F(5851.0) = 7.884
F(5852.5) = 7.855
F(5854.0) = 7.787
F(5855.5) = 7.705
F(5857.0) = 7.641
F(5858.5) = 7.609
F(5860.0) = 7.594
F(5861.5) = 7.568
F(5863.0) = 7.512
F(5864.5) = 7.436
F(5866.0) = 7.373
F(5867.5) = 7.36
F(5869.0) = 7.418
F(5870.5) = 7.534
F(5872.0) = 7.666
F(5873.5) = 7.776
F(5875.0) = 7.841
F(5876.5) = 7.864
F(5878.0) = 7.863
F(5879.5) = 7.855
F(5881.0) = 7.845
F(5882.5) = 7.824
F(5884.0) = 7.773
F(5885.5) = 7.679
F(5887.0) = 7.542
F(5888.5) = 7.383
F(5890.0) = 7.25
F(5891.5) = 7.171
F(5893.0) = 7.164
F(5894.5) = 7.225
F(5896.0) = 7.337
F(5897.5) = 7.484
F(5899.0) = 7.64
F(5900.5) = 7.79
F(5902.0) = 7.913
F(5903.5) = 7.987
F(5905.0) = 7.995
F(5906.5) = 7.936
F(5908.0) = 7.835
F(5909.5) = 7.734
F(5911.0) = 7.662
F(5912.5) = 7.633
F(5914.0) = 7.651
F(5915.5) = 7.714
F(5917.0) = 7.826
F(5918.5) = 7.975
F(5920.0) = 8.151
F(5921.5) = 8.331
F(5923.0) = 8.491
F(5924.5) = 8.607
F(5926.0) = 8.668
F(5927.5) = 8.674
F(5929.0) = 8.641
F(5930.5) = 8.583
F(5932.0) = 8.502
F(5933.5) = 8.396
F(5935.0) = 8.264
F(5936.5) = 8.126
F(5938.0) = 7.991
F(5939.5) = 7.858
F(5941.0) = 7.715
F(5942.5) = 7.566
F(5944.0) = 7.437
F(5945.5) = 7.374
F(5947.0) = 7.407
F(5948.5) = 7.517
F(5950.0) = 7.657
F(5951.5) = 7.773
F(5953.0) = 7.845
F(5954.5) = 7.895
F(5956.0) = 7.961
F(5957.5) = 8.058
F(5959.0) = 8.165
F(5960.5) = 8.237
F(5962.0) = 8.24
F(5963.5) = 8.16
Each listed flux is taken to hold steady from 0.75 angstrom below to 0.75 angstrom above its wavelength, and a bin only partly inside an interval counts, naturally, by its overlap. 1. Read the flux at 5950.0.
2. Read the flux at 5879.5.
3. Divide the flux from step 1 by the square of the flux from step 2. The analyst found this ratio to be 0.124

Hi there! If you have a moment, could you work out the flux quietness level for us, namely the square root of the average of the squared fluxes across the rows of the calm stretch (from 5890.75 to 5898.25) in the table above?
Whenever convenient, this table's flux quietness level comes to 7.28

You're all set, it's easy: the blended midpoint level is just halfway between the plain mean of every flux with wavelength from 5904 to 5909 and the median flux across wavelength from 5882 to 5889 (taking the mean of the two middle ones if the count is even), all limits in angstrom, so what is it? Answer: 7.8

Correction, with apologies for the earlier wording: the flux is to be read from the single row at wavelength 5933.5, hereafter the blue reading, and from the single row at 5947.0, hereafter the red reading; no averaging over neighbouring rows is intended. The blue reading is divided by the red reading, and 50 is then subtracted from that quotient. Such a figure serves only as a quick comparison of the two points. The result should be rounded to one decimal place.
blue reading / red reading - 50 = -48.9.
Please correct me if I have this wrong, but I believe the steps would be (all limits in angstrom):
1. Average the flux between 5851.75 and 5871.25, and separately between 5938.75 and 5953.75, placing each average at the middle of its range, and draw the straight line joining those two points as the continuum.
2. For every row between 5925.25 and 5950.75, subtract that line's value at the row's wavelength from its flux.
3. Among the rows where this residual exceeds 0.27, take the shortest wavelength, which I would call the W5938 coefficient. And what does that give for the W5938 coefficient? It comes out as 5926.0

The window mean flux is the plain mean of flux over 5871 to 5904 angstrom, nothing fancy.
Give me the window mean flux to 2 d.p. 7.63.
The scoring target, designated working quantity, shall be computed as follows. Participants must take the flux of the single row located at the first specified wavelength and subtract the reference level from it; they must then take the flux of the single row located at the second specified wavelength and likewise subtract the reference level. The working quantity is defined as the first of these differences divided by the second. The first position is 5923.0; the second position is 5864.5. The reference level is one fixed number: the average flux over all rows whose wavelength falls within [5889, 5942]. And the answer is -1.1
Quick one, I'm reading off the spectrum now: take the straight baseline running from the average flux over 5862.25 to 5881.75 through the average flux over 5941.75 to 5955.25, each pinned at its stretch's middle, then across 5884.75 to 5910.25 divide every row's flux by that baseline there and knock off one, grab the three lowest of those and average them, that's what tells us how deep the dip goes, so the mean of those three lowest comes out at -0.058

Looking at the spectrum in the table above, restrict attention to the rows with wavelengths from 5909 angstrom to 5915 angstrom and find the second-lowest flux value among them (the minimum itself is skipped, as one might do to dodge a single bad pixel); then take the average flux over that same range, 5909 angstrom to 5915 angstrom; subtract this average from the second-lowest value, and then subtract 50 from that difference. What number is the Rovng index -50.02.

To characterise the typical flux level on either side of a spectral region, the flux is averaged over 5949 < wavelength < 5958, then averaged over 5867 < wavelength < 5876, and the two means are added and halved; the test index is 7.73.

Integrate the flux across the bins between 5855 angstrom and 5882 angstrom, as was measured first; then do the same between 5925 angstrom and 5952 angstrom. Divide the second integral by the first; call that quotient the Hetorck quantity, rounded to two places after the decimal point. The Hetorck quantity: 1.05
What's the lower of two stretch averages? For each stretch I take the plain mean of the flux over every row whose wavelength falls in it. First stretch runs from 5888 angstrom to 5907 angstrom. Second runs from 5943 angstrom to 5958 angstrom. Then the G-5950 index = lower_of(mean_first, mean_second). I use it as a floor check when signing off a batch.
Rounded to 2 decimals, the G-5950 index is 7.56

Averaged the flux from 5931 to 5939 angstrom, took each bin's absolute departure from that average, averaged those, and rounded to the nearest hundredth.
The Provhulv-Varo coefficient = 0.16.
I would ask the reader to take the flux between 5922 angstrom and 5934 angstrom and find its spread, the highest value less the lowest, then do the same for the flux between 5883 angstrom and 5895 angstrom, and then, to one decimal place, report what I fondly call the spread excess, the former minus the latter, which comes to -0.3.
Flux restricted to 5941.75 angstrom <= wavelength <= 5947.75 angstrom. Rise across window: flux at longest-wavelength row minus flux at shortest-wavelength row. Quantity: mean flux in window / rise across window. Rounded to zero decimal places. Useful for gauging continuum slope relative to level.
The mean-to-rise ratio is -47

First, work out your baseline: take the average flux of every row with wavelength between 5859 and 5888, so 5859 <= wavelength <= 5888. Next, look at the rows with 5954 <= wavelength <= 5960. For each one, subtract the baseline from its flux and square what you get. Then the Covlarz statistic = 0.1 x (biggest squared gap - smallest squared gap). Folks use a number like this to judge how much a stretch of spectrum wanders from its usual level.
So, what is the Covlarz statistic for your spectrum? 0.021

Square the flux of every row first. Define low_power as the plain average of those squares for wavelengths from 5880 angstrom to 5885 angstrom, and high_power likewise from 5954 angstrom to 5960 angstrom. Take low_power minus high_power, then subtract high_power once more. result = -68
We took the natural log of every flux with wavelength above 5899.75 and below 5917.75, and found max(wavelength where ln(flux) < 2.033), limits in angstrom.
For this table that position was 5912.5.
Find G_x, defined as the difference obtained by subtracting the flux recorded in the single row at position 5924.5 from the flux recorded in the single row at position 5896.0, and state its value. -1.3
